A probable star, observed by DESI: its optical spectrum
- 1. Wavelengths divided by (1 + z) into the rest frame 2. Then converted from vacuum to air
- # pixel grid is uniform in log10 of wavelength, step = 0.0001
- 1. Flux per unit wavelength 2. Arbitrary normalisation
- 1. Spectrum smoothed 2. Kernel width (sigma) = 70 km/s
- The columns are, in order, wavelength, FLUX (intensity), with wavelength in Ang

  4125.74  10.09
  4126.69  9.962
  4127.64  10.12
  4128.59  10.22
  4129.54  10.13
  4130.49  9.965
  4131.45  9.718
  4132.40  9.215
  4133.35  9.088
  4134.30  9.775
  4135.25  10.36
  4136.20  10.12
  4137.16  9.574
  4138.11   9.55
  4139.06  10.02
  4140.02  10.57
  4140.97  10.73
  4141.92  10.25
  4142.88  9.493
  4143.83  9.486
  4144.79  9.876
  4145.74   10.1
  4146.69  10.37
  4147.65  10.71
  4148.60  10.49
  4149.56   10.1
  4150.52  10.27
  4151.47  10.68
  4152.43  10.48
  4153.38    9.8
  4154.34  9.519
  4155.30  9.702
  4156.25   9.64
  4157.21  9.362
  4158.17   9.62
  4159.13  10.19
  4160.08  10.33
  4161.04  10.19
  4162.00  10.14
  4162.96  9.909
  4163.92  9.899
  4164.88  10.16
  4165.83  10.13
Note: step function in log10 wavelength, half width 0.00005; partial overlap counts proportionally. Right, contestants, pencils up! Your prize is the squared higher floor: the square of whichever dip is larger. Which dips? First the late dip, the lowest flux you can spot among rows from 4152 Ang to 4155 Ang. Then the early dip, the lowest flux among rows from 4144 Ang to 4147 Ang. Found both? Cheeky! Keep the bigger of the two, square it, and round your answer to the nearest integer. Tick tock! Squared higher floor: 98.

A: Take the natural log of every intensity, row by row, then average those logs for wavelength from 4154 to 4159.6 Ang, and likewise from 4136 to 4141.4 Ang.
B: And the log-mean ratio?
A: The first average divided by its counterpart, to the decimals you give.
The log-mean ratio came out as 0.982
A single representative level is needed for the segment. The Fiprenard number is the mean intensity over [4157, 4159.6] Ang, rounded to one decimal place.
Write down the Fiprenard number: 9.7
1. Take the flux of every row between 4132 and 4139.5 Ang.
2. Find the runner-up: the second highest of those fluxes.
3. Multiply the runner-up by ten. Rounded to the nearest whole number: 101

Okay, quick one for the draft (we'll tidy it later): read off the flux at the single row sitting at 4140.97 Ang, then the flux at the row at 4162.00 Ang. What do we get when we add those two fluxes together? 20.9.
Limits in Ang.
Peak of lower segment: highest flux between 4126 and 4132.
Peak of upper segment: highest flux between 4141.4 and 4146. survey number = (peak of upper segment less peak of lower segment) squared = 0.00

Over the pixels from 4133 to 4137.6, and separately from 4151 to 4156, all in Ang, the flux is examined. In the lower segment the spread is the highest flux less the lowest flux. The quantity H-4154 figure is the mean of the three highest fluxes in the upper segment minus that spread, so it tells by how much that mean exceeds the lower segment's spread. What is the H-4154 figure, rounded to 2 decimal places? 9.05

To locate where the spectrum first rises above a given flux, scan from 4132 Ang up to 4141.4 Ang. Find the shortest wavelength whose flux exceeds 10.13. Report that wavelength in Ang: 4135.25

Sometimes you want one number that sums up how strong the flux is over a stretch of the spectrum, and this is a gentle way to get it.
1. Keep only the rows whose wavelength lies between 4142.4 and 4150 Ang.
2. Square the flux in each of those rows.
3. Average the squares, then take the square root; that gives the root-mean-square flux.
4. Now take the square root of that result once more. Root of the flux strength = 3.18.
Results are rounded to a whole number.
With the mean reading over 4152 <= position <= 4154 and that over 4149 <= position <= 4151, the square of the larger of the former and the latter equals 104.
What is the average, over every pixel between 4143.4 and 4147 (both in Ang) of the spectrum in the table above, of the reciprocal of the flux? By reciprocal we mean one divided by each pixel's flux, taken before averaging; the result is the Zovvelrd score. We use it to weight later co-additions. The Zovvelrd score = 0.101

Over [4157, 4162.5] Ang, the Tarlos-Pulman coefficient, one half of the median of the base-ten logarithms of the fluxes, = 0.504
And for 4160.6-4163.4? 0.503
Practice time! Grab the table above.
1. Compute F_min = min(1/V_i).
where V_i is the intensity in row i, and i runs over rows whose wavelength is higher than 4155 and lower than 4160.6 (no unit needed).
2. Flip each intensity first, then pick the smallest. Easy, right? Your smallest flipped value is 0.097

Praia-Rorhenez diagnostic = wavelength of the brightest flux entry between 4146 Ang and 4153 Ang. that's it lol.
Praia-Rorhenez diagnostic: 4147.65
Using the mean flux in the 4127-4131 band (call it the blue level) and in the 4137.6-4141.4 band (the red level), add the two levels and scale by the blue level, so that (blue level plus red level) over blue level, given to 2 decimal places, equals 2.01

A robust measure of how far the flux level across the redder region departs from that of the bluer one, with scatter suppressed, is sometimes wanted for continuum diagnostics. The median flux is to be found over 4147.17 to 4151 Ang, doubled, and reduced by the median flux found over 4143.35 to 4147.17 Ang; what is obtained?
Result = 10.8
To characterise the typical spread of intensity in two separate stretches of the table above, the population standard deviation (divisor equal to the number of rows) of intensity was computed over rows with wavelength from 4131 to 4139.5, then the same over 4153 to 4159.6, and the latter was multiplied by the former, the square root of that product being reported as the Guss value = 0.31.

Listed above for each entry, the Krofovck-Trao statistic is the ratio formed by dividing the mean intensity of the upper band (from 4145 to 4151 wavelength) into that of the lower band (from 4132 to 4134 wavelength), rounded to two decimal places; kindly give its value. 0.89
